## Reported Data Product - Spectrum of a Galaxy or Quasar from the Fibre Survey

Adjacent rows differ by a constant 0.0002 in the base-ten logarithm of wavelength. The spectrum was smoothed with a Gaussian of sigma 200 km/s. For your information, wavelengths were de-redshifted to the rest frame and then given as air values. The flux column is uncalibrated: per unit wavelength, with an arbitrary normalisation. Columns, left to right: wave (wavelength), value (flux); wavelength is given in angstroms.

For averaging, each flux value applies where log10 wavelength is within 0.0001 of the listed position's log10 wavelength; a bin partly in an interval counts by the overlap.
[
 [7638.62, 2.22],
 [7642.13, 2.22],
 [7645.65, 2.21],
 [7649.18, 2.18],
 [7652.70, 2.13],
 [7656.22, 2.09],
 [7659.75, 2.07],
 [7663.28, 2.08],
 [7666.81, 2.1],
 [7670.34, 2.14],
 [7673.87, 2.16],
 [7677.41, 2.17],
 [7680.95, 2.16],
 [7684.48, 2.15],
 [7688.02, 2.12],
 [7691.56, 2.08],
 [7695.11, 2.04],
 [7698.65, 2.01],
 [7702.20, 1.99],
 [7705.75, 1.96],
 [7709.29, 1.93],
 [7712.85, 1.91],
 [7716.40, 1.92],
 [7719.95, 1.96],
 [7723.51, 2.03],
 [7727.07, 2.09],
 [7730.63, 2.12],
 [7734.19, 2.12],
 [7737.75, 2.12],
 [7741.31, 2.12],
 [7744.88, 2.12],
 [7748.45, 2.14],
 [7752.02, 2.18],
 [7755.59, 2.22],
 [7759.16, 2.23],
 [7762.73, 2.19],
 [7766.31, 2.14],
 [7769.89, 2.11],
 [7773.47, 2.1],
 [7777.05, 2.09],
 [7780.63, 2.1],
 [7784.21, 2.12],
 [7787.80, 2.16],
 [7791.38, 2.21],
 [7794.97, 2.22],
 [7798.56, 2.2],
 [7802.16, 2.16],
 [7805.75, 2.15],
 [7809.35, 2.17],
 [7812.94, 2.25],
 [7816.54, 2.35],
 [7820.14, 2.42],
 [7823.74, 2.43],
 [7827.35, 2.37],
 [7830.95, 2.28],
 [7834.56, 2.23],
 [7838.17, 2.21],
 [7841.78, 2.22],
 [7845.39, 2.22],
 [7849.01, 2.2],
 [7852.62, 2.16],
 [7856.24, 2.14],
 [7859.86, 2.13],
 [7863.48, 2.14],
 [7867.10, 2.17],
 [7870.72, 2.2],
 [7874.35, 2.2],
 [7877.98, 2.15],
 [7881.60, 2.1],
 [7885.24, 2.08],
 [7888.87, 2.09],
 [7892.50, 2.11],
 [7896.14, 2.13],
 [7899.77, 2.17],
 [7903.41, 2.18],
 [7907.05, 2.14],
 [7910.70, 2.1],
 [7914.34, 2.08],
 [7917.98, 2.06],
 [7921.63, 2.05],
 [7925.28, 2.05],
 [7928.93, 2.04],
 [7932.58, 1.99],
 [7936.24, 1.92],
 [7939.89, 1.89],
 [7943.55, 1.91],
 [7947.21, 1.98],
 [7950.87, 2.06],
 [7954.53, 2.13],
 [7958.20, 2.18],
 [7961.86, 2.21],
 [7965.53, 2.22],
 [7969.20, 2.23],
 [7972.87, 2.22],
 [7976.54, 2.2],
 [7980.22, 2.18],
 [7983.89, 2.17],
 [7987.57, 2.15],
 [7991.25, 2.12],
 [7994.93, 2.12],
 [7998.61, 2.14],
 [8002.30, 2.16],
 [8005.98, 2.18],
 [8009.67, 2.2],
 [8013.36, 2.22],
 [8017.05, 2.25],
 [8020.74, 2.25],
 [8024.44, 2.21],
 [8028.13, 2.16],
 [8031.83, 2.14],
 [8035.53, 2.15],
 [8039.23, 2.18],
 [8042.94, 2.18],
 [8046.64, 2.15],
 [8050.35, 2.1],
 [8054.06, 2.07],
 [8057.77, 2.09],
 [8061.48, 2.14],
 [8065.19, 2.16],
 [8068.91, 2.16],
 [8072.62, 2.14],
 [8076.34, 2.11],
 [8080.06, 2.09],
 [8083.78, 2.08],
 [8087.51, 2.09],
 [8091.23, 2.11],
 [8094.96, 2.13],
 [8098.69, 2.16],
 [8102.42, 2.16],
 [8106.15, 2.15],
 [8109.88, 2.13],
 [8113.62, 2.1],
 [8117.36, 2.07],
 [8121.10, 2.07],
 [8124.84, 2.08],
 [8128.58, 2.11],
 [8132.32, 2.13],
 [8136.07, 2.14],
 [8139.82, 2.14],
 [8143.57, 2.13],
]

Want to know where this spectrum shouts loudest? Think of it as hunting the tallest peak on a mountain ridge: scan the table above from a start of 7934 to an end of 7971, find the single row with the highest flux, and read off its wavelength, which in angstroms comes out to 7969.20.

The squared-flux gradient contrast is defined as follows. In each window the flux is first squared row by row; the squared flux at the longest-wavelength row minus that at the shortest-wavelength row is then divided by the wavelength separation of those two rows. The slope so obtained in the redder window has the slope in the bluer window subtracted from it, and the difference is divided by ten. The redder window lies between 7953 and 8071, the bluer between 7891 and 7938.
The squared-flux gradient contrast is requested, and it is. 0.0019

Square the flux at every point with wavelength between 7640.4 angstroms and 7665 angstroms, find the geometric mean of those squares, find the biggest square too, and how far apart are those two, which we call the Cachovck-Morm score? 0.35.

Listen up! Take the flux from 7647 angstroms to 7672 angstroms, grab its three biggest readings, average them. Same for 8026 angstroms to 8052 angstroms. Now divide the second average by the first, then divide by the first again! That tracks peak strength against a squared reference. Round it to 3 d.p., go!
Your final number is 0.470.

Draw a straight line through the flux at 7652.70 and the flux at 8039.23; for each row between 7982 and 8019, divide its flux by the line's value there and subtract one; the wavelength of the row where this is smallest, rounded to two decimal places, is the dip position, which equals 7994.93 angstroms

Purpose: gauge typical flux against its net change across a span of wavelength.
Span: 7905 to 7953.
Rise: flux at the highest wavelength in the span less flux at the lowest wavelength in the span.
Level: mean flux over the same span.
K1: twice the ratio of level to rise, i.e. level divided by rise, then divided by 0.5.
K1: -51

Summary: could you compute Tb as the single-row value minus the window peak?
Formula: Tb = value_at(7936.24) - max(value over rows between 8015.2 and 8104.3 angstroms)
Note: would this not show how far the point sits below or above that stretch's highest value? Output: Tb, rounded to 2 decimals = -0.33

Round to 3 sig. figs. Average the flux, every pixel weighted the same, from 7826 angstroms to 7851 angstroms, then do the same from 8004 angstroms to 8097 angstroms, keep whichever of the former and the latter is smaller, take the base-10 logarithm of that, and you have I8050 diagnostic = 0.332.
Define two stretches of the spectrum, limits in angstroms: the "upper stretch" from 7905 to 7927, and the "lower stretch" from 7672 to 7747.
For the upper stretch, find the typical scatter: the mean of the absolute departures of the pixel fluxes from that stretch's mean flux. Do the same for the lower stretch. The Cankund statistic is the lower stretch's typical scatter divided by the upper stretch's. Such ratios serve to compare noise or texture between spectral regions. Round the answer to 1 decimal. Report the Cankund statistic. 2.9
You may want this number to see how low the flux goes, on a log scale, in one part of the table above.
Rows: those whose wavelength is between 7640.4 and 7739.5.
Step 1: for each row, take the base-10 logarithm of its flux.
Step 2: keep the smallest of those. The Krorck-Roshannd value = 0.281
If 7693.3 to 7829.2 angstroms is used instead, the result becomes 0.281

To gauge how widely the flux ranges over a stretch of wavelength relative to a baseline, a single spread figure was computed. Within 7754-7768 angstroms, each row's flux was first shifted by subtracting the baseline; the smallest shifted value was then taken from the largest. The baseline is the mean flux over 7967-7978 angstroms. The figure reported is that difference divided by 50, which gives 0.0018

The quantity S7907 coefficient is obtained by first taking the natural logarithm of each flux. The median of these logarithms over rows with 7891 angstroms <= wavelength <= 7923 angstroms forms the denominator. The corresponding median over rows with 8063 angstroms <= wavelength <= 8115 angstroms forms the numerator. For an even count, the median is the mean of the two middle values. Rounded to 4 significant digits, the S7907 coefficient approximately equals 1.013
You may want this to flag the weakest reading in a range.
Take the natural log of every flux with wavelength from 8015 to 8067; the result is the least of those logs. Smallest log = 0.73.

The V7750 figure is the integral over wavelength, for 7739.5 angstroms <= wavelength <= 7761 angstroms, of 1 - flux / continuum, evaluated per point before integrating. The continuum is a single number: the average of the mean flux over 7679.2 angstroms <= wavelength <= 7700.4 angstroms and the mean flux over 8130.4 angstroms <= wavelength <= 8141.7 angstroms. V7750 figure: -0.54 angstroms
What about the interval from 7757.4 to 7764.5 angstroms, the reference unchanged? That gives -0.32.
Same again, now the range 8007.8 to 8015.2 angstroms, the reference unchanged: -0.33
